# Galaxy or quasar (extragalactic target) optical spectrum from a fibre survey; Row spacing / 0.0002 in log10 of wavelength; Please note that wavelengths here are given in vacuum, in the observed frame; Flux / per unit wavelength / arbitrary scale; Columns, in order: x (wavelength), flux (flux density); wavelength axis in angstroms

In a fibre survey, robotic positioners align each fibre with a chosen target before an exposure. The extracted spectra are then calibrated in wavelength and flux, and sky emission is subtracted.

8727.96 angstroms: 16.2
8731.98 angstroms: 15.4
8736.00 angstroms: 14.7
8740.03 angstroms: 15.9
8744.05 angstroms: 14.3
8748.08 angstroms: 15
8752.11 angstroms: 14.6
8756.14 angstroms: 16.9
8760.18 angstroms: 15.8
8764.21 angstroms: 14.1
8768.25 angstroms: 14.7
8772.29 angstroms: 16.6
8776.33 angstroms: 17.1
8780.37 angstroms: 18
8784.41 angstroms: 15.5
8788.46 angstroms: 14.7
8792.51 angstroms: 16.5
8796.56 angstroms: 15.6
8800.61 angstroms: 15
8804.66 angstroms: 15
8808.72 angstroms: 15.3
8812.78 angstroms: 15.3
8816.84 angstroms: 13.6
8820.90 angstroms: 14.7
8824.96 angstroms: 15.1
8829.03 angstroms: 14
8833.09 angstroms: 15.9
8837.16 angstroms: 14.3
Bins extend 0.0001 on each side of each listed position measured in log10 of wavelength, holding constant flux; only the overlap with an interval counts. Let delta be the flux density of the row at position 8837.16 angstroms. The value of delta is 14.3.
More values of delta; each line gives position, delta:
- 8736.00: 14.7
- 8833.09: 15.9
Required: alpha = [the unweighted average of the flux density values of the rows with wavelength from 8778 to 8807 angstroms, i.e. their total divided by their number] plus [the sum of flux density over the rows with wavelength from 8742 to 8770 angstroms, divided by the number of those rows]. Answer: 30.8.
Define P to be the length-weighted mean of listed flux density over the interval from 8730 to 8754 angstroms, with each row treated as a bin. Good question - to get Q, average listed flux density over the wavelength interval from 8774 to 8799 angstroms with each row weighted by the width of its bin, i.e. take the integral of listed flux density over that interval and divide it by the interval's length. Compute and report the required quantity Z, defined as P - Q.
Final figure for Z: -1.2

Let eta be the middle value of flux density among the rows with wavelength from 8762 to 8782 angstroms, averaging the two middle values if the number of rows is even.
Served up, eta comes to 16.6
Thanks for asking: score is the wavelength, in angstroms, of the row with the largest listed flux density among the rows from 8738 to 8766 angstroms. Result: 8756.14 angstroms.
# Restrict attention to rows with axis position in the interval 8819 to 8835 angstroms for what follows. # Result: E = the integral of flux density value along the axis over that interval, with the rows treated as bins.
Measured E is 239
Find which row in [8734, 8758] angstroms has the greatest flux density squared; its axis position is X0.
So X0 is 8756.14 angstroms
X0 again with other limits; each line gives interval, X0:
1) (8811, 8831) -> 8812.78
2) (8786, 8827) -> 8792.51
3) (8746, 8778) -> 8776.33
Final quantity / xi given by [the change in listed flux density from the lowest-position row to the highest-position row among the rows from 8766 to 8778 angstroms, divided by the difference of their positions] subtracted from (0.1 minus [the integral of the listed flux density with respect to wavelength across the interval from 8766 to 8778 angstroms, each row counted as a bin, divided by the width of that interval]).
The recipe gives -16.3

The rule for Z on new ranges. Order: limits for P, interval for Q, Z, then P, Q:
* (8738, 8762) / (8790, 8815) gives 0.0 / 15.4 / 15.4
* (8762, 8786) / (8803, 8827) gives 1.2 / 16.0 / 14.8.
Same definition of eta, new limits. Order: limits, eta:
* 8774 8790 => 16.3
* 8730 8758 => 15.0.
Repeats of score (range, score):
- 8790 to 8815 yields 8792.51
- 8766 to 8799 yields 8780.37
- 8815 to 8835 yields 8833.09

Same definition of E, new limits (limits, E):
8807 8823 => 235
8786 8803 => 263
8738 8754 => 239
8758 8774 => 245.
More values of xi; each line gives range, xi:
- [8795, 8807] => -15.0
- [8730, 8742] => -15.3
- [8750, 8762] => -15.8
